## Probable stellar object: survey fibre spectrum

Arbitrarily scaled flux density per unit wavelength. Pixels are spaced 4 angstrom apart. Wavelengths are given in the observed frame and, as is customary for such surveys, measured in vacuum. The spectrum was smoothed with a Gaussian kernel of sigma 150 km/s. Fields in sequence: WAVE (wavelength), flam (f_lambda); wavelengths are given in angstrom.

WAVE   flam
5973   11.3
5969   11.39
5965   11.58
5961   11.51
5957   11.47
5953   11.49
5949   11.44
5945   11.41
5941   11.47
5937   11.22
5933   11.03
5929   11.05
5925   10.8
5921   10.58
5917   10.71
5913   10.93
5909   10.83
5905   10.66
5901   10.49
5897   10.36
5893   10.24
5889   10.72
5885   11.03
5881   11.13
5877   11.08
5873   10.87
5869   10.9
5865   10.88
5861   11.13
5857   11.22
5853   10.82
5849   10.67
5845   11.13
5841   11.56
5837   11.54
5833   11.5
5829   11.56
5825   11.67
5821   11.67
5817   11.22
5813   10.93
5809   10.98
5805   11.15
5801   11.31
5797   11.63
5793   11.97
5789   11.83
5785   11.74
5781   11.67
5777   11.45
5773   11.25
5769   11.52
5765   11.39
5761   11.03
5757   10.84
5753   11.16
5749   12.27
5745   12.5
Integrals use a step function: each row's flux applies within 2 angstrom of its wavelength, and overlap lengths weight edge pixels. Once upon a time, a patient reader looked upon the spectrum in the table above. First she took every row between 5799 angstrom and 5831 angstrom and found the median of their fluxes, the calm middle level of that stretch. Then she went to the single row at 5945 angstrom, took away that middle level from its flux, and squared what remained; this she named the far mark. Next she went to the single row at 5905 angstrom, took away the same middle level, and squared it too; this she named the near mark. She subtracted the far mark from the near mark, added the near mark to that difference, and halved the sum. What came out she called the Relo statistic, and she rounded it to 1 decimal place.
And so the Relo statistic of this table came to 0.4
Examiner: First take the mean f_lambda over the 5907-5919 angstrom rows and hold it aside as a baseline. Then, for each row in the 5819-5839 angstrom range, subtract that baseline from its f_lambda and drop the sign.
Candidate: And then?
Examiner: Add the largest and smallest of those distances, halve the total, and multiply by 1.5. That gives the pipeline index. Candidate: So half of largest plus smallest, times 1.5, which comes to 1.1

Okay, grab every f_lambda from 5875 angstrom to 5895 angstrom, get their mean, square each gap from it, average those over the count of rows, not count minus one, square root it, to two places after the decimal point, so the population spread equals 0.33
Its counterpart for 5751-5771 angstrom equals 0.24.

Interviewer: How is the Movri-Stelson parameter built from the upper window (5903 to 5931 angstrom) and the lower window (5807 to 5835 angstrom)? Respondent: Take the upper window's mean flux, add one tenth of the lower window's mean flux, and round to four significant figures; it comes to 11.93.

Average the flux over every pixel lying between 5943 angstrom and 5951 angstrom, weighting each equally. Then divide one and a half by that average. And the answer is 0.131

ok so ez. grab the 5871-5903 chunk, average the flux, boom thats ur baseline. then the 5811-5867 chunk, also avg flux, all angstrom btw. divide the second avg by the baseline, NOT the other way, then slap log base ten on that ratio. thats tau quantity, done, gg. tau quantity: 0.0201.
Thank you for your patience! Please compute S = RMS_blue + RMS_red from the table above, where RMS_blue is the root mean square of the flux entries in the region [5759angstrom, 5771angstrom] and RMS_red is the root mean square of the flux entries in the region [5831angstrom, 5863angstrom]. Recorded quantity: 22.5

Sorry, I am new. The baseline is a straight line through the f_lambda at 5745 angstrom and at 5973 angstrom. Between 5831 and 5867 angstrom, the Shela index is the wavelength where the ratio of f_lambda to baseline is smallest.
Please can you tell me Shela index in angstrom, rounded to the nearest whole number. 5849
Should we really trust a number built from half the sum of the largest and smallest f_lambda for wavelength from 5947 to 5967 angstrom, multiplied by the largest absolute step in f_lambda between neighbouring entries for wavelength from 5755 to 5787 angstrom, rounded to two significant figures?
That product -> 4.1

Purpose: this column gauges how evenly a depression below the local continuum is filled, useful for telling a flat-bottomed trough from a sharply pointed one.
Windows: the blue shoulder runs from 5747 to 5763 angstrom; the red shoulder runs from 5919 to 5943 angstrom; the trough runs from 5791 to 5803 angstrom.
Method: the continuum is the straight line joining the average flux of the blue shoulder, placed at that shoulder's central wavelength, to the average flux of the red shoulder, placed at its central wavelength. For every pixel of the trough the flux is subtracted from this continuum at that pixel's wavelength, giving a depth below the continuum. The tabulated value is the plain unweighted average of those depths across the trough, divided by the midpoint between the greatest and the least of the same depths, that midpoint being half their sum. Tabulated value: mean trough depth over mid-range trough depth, 1.0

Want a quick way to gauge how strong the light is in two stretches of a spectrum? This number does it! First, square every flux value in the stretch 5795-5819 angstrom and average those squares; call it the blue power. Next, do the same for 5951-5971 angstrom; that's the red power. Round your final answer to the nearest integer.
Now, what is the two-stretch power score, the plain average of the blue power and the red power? 129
